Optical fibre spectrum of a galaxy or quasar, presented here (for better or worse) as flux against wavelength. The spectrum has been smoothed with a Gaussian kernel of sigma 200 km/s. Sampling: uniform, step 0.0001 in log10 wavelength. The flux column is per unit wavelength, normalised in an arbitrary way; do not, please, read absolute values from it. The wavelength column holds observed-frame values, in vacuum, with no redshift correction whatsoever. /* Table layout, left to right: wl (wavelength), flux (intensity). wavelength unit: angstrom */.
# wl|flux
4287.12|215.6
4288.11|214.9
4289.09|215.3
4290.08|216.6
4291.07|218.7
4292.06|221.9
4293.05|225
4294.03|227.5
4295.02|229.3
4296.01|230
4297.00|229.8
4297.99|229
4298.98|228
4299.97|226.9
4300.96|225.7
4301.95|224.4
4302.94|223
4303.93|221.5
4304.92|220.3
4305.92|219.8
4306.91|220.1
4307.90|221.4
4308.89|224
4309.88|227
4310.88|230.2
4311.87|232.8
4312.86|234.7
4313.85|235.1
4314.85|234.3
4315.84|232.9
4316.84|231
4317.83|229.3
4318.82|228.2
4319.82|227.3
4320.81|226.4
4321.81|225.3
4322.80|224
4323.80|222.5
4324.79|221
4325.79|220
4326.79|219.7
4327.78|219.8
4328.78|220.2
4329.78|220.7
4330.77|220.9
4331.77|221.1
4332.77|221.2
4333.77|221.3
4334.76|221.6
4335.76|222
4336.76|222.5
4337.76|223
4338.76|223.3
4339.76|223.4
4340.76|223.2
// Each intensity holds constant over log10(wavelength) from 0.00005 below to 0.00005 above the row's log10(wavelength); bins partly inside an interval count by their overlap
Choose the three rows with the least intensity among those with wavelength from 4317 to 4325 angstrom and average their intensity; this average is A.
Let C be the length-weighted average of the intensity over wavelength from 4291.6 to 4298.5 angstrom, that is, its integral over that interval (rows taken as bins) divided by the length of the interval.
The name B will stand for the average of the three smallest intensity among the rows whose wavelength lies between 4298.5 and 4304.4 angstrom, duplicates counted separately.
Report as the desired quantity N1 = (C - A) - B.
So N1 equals -218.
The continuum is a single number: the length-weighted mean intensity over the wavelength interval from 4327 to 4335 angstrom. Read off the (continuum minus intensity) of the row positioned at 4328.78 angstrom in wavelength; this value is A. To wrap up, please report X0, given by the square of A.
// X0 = 1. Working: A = 1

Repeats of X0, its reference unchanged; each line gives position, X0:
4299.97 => 35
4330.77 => 0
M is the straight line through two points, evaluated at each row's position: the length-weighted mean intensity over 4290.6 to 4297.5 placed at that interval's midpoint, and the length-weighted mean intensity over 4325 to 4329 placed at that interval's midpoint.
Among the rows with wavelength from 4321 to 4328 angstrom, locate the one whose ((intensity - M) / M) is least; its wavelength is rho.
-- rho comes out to 4326.79 angstrom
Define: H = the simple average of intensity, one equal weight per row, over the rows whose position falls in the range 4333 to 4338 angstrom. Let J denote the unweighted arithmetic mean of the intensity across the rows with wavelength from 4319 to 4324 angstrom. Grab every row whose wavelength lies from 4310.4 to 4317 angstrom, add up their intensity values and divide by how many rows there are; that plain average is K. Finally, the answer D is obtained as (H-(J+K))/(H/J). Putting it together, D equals -239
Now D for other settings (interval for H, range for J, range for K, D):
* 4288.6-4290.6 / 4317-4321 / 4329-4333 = -246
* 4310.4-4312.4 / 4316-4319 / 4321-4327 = -218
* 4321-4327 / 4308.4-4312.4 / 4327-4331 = -233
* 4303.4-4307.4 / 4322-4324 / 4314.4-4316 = -239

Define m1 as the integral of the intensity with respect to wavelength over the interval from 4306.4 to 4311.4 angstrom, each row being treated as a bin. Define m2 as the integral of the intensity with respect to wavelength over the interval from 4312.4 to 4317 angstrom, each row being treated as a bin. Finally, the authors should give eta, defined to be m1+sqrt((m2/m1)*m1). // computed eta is 1156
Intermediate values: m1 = 1124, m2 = 1074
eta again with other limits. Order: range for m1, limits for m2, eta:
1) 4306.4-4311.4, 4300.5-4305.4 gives 1157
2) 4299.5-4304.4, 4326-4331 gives 1133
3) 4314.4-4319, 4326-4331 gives 1099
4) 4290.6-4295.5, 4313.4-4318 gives 1134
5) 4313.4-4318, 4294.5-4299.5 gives 1103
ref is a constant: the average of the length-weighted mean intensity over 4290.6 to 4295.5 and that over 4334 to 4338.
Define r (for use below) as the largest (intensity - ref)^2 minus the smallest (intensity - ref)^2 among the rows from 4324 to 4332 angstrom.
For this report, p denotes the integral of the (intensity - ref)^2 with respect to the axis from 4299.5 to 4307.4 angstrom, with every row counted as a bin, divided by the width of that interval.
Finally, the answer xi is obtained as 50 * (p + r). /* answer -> 792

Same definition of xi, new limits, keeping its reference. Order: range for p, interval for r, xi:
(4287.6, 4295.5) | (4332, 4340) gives 1938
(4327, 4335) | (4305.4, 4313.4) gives 6633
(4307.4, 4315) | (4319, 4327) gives 3871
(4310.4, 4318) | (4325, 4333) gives 4853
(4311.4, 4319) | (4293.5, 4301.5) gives 6125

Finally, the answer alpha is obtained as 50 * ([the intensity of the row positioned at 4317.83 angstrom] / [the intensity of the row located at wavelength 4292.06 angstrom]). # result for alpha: 51.7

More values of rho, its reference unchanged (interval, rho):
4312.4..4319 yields 4318.82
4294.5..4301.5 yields 4300.96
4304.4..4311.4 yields 4305.92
